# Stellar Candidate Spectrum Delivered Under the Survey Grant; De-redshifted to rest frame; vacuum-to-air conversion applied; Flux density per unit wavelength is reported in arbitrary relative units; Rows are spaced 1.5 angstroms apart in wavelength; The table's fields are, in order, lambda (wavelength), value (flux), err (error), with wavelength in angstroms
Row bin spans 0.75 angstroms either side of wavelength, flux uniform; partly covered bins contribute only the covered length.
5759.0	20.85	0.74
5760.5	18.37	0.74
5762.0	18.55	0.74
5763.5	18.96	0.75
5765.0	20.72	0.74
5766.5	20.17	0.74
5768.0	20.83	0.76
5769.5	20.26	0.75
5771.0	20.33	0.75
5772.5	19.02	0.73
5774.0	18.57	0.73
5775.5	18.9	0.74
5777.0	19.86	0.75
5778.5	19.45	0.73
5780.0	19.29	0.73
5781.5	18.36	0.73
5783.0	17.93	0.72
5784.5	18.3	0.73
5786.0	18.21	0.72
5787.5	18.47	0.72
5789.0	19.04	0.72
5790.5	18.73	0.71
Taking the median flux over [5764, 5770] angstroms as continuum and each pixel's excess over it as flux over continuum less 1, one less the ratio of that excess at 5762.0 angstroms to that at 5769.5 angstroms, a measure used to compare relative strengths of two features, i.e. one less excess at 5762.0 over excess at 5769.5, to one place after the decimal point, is -7.4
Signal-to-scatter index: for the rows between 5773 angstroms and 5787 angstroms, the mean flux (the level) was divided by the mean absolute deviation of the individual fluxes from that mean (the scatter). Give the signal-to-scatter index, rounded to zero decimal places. 35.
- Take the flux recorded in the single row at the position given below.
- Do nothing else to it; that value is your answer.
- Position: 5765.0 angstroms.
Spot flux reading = 20.72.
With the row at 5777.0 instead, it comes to 19.86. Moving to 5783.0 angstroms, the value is 17.93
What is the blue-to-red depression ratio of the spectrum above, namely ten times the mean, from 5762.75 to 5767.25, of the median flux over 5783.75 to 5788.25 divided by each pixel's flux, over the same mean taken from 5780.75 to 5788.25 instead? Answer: 9.2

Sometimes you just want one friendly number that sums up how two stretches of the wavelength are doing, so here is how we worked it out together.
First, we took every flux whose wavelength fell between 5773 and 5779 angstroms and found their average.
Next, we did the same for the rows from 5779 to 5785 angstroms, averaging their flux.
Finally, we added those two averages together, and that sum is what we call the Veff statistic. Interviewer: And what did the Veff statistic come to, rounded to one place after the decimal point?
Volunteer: 37.7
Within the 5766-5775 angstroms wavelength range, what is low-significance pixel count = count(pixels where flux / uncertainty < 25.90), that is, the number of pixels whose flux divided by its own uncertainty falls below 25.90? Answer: 1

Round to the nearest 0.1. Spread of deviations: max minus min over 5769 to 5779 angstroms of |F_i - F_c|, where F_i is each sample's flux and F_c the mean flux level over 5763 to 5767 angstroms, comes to 1.3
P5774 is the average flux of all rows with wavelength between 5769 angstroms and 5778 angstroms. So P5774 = 19.5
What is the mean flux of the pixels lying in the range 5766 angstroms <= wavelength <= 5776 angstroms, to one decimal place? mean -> 19.7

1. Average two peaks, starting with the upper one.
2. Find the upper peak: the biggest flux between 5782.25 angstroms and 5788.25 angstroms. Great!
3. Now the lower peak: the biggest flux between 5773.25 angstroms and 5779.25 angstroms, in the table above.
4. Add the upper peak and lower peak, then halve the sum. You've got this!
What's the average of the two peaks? 19.2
